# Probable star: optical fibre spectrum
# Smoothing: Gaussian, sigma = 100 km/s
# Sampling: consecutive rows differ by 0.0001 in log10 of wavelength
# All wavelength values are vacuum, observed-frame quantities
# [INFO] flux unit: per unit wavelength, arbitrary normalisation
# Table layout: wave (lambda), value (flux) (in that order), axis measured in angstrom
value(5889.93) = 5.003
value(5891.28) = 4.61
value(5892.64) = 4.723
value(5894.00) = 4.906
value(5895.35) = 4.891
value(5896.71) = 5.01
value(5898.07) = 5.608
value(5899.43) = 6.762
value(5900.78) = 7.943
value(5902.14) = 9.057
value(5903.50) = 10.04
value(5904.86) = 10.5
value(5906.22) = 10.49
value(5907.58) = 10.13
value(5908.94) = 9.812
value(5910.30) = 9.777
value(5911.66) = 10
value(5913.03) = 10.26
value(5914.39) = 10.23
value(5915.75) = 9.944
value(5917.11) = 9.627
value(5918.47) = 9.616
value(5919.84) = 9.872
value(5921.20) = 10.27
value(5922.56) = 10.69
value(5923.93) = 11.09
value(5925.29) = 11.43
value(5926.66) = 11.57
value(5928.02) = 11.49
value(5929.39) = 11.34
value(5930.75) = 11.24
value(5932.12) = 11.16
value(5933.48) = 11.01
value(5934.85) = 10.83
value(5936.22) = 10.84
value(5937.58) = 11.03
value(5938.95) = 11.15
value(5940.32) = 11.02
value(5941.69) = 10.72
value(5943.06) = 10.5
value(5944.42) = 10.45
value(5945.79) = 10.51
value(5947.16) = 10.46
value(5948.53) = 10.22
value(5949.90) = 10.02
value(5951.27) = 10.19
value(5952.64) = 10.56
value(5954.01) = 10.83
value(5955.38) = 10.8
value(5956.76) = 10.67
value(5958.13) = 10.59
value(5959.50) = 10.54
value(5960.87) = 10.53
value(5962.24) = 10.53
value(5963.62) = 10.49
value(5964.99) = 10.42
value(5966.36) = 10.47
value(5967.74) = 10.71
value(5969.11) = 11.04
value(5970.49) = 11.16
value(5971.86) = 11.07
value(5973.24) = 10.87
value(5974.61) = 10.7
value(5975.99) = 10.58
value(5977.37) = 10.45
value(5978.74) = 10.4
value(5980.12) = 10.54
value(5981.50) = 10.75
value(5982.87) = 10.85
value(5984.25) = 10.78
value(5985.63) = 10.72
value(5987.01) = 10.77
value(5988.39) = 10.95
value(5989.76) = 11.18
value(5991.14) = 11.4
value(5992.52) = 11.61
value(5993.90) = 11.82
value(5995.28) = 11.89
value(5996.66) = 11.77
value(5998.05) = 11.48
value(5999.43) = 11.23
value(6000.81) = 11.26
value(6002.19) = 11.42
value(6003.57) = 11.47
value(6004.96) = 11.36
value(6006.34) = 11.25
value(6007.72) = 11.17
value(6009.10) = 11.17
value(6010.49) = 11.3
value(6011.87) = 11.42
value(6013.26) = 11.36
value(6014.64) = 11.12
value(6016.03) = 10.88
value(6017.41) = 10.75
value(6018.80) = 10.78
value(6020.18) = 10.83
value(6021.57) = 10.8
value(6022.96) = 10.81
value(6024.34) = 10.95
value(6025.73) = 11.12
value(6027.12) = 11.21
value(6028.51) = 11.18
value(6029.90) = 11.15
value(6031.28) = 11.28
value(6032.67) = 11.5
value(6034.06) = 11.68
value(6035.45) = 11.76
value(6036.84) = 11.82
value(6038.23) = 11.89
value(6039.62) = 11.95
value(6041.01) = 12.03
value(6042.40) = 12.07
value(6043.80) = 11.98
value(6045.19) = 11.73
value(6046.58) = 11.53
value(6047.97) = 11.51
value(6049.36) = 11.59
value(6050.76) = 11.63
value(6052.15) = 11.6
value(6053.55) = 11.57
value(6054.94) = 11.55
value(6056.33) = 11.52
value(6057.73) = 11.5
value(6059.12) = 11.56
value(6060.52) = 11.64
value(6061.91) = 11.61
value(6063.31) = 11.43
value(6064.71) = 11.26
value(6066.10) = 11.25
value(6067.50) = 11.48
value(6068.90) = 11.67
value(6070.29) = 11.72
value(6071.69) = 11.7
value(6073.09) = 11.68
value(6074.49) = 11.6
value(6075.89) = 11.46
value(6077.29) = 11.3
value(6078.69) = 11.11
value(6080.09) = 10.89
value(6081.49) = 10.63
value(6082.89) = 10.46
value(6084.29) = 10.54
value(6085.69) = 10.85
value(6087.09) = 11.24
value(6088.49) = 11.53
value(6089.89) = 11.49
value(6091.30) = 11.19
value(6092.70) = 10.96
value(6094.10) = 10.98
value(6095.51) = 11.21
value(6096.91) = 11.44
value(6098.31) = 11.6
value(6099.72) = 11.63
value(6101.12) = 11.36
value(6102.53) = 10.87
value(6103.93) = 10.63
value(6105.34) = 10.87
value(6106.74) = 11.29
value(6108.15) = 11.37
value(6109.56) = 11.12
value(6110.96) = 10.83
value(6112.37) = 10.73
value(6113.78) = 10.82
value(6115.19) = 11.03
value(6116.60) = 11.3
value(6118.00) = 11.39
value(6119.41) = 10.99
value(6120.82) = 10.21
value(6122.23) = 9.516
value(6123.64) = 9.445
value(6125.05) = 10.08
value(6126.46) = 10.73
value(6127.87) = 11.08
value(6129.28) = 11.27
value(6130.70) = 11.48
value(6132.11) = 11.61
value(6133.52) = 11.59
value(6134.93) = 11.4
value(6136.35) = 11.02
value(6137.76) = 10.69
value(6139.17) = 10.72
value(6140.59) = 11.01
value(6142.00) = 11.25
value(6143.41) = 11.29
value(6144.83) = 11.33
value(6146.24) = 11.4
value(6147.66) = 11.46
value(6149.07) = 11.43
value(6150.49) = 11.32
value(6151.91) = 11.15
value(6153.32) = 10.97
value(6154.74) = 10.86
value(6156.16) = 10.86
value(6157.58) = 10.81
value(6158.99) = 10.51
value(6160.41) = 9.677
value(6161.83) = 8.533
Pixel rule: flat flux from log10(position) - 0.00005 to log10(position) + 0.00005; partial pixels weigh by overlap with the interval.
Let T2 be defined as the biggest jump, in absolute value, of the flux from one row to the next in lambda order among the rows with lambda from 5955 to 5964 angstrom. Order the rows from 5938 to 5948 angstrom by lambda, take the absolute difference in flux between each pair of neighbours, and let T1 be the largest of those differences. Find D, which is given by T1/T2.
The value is 2.3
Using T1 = 0.300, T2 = 0.13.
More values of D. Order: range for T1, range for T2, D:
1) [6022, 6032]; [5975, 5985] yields 0.8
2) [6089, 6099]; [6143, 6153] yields 1.8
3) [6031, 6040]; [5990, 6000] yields 0.8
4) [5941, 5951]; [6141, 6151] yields 2.2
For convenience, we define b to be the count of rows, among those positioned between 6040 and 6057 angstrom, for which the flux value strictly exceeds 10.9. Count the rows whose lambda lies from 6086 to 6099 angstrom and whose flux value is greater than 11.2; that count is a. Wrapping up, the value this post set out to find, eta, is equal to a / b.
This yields 0.5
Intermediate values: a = 6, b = 12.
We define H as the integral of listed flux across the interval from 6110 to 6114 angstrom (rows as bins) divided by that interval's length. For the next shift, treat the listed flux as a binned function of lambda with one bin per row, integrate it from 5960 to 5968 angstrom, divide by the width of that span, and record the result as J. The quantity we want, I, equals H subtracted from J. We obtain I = -0.3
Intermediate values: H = 10.8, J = 10.5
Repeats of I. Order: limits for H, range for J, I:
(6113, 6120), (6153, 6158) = -0.3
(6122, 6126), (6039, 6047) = 2.1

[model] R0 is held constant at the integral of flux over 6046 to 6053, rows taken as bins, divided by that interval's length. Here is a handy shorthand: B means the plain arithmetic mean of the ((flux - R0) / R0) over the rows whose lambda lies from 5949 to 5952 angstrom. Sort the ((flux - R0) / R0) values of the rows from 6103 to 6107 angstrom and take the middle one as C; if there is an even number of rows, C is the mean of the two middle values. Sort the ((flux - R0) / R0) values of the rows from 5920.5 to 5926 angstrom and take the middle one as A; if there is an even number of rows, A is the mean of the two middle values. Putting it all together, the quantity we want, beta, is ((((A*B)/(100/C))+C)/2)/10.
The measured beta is -0.0030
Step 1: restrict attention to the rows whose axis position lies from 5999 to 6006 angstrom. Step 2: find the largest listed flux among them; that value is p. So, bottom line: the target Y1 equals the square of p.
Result 132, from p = 11.47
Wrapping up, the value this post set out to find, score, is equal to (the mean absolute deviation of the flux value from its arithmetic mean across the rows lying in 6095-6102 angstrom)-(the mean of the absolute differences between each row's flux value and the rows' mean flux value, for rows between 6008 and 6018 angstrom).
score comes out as -0.060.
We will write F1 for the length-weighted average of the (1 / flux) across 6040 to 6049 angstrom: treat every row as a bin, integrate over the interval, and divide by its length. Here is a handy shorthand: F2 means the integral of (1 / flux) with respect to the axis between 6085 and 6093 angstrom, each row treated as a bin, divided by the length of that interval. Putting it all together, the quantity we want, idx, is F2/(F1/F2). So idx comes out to 0.094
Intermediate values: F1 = 0.085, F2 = 0.0892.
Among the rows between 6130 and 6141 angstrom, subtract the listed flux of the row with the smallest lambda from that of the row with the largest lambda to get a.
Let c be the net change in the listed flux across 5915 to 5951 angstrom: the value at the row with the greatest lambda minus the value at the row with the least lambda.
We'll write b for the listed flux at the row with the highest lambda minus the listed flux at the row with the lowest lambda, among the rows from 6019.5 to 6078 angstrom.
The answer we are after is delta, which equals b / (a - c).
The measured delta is -0.9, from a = -0.5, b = 0.47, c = 0.1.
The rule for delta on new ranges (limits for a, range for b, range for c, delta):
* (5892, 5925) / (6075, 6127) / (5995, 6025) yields -0.1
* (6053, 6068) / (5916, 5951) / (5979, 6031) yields -0.6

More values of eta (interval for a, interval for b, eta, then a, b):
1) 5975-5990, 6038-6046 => 0.0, 0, 6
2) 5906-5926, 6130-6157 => 0.1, 1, 15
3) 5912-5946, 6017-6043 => 0.4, 5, 14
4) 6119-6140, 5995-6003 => 0.8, 5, 6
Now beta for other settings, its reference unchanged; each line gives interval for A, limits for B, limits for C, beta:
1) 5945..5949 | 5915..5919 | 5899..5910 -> -0.0071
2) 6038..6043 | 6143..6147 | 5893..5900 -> -0.0283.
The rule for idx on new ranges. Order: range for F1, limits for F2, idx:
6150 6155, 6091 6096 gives 0.090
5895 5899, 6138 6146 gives 0.043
